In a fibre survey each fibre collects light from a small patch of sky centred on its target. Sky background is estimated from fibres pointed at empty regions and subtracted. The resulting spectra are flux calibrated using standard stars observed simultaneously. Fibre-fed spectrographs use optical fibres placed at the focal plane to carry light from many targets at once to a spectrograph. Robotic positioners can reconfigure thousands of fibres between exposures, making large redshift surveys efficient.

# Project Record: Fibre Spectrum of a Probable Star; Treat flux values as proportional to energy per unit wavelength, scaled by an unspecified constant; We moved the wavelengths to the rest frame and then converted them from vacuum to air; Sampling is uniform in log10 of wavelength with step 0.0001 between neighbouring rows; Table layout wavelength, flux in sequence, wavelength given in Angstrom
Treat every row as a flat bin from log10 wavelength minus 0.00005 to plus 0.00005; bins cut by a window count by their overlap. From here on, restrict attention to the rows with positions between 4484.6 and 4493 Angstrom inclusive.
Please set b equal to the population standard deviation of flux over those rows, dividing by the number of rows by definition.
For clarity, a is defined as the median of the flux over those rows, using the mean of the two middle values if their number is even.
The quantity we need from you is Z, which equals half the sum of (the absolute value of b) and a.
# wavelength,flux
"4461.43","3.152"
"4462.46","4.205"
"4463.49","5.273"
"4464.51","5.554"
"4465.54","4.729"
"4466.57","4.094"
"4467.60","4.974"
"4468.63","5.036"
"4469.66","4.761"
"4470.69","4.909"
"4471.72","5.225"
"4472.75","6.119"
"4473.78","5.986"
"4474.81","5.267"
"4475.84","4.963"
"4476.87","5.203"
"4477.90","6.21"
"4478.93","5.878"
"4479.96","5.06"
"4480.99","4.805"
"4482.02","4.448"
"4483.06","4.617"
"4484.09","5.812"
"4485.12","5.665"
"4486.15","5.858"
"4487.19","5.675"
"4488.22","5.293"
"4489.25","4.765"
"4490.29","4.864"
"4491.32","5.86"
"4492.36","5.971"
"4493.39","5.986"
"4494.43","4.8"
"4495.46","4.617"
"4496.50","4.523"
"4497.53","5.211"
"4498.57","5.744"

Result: 3.05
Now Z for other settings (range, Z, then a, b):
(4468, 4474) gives 2.83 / 5.1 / 0.52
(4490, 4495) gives 3.20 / 5.9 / 0.54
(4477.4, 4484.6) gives 2.85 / 5.1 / 0.64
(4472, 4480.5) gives 3.03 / 5.6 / 0.48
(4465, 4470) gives 2.55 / 4.8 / 0.33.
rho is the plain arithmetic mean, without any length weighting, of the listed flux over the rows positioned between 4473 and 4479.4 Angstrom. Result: 5.6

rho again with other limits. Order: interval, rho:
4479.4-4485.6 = 5.1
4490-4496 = 5.3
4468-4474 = 5.3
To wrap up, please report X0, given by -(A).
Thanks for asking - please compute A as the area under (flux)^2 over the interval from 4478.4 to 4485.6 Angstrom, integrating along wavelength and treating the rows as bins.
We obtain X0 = -196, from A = 196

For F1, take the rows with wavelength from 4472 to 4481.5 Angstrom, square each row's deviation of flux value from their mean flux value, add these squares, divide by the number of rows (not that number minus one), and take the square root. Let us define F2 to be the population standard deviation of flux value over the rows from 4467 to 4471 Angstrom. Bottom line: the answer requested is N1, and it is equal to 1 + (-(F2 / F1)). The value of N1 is 0.80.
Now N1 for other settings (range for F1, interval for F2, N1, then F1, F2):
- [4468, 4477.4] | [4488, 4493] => -0.11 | 0.444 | 0.50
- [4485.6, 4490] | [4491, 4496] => -0.45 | 0.418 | 0.61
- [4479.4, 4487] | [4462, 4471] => 0.20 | 0.548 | 0.44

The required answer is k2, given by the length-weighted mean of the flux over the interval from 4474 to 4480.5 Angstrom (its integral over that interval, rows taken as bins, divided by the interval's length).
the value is 5.46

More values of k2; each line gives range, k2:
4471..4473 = 5.53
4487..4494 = 5.47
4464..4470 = 4.86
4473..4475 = 5.75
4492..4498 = 5.17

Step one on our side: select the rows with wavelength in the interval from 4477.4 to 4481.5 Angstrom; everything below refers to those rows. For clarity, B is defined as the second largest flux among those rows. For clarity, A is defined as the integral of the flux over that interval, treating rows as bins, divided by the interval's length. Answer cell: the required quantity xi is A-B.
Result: -0.4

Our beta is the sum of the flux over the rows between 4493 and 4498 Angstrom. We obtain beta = 25.1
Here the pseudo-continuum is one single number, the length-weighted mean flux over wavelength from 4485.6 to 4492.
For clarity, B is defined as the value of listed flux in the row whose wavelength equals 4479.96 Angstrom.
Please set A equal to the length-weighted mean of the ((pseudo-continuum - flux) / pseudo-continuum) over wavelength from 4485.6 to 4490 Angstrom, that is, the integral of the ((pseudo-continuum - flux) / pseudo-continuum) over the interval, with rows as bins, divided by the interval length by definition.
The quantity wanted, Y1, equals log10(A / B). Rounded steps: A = 0.005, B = 5.06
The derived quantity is -3.0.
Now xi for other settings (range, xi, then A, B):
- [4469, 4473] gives 0.0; 5.19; 5.225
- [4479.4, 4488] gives -0.6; 5.25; 5.812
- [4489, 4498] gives -0.8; 5.19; 5.971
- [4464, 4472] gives -0.3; 4.90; 5.225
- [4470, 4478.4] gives -0.6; 5.47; 6.119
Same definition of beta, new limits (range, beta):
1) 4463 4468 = 24.6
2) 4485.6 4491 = 26.5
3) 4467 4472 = 24.9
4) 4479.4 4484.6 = 24.7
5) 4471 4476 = 27.6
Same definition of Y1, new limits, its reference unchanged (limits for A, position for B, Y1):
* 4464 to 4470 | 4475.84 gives -1.7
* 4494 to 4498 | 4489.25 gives -1.6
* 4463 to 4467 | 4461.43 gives -1.6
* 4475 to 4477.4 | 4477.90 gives -2.1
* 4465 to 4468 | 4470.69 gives -1.5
